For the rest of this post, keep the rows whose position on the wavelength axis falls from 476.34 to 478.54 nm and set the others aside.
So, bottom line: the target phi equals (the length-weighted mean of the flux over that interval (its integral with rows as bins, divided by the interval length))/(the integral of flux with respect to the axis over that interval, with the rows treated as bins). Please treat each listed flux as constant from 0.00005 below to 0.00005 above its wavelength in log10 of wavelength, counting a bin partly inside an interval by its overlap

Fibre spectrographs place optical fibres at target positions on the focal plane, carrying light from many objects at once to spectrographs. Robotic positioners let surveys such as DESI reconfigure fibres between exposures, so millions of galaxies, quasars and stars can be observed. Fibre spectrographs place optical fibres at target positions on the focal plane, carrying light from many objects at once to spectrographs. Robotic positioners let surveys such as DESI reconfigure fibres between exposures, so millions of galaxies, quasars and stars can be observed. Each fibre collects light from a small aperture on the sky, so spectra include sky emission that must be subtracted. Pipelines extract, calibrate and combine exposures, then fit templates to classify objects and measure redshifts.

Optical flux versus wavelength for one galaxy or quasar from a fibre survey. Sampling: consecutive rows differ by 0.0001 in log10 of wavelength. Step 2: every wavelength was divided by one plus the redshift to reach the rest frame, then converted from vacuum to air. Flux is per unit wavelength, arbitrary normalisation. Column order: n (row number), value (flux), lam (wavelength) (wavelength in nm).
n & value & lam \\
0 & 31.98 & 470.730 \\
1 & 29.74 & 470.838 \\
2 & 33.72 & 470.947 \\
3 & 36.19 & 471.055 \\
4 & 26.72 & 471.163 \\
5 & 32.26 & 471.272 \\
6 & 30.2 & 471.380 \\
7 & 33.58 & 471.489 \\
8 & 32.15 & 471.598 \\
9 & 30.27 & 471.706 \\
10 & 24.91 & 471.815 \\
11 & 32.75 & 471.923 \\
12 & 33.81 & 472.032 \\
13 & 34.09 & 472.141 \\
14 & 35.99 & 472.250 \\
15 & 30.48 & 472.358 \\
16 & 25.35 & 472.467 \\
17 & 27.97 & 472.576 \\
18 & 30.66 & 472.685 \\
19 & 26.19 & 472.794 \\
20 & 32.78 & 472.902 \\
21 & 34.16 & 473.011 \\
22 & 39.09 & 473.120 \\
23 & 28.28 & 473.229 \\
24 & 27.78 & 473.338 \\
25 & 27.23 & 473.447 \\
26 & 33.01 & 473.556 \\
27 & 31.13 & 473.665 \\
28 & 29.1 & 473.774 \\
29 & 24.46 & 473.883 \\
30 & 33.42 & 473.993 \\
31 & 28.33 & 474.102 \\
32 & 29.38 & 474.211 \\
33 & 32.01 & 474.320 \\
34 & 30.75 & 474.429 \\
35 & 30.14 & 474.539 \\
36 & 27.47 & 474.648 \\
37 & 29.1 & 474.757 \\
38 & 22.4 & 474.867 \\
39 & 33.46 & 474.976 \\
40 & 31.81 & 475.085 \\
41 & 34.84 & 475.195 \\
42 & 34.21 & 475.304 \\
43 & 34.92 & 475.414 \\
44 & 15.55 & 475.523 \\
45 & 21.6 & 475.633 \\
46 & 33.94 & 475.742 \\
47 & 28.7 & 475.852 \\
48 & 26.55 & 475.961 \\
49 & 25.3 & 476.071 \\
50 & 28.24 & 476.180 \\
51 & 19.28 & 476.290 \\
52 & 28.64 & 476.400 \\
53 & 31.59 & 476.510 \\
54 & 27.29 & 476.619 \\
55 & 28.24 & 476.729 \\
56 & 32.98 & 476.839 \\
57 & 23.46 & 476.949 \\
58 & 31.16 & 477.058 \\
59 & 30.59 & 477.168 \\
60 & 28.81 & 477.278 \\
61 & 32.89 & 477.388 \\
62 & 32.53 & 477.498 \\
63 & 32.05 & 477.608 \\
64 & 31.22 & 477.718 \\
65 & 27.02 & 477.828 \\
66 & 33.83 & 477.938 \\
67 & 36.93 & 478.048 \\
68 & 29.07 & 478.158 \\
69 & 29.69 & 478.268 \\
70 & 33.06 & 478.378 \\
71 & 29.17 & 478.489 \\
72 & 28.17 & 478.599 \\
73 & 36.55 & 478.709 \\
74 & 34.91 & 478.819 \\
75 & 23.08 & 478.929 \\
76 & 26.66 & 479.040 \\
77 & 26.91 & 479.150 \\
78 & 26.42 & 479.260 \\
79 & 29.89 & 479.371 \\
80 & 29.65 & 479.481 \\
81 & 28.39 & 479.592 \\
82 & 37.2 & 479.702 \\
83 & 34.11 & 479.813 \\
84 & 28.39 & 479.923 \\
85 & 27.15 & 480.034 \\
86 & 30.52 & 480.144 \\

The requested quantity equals 0.5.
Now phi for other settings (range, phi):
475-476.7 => 0.6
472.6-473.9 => 0.8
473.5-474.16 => 1.5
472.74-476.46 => 0.3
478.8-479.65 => 1.2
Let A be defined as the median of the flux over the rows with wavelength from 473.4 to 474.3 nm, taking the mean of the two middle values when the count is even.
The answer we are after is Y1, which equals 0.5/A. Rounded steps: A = 29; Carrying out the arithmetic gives 0.0171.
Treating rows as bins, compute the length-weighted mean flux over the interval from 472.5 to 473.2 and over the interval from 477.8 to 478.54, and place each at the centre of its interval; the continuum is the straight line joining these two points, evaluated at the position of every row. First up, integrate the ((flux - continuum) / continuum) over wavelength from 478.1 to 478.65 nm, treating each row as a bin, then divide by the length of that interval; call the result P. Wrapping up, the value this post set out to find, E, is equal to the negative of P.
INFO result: 0.05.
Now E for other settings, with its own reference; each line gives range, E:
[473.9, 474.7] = 0.05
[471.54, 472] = 0.04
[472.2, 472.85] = 0.07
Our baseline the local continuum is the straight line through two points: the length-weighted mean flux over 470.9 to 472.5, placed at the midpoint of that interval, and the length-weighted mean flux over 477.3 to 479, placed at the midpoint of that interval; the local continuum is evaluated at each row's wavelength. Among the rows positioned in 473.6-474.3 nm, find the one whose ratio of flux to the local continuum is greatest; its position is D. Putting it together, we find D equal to 473.993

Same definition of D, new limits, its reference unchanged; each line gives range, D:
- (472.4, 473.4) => 473.120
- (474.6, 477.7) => 475.414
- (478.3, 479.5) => 478.709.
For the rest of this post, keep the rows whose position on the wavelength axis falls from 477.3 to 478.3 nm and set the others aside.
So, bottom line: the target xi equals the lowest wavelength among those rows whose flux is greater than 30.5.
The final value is 477.388 nm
